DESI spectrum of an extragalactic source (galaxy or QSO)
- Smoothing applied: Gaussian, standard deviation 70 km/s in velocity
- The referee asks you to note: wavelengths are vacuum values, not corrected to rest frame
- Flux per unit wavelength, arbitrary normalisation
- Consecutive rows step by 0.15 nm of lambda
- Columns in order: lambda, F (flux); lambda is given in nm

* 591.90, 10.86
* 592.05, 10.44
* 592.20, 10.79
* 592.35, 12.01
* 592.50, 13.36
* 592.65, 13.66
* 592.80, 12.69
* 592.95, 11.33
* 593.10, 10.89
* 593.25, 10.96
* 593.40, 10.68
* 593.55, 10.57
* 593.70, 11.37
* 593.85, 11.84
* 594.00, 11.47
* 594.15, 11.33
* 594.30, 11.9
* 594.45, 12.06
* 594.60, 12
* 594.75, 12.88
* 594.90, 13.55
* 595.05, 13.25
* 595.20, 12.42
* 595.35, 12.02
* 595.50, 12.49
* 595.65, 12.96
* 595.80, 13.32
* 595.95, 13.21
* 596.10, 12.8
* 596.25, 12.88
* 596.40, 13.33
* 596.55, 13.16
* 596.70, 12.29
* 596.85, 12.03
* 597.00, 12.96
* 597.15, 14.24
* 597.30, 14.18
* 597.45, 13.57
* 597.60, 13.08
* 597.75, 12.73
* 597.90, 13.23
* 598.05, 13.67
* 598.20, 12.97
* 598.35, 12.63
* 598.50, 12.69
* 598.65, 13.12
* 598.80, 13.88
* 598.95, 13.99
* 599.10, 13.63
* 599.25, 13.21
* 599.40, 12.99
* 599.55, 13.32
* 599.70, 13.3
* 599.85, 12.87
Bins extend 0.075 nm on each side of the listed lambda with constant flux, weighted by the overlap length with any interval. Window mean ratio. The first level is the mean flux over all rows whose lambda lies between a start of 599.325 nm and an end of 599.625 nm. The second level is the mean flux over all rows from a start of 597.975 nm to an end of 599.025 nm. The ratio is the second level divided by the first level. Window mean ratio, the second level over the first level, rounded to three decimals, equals 1.009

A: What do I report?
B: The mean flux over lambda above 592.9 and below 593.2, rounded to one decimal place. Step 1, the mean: 11.1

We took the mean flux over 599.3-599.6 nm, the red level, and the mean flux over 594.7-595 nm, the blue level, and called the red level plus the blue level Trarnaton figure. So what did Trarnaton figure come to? 26.4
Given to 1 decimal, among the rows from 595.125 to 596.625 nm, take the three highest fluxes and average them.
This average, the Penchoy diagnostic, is 13.3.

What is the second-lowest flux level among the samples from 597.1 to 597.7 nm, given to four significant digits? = 13.57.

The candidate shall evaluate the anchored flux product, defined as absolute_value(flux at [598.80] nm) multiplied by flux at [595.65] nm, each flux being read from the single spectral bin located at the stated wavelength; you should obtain 180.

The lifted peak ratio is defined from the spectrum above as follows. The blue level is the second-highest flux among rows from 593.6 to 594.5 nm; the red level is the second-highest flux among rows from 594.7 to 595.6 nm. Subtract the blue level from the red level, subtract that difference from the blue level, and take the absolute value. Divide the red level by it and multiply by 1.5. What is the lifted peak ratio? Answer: 1.9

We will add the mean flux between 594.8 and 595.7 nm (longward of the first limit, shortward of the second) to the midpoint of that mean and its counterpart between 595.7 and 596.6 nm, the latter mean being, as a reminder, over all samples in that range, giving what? 25.7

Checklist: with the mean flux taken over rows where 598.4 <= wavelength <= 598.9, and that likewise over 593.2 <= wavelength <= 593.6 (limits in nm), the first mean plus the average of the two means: 25.2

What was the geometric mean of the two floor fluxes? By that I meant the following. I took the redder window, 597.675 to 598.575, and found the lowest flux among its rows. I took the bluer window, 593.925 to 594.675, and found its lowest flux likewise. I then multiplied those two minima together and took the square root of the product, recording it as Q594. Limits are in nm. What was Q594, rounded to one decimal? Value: 12.0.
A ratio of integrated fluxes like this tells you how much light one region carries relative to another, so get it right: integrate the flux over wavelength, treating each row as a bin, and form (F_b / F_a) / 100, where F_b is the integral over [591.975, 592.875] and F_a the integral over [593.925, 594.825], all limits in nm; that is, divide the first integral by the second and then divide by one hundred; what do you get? 0.0102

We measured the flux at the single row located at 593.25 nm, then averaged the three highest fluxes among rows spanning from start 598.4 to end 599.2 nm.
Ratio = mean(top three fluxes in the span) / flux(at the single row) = 1.26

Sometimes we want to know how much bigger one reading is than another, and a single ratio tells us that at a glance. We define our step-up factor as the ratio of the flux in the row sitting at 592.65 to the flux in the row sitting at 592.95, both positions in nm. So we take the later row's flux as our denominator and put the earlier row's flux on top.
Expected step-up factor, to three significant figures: 1.21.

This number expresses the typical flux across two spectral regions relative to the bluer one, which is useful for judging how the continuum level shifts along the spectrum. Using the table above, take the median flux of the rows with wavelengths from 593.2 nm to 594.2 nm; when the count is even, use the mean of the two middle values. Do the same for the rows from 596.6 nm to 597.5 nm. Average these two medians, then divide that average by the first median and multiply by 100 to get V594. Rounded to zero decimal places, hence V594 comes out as 109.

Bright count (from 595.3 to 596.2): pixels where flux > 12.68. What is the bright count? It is 4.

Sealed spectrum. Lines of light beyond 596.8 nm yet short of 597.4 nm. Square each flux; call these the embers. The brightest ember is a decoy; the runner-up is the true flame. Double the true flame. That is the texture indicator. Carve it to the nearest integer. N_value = 402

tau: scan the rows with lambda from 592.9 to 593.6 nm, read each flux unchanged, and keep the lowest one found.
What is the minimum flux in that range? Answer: 10.57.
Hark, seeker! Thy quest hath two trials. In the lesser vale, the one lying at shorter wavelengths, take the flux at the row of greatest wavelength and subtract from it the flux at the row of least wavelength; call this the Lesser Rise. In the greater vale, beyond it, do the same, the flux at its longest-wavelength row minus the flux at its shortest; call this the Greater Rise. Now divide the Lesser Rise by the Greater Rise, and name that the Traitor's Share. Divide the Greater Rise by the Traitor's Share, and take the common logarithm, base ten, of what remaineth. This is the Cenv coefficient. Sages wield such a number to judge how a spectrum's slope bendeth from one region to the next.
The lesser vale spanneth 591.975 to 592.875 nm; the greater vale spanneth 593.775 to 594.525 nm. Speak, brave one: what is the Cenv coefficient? -1.7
